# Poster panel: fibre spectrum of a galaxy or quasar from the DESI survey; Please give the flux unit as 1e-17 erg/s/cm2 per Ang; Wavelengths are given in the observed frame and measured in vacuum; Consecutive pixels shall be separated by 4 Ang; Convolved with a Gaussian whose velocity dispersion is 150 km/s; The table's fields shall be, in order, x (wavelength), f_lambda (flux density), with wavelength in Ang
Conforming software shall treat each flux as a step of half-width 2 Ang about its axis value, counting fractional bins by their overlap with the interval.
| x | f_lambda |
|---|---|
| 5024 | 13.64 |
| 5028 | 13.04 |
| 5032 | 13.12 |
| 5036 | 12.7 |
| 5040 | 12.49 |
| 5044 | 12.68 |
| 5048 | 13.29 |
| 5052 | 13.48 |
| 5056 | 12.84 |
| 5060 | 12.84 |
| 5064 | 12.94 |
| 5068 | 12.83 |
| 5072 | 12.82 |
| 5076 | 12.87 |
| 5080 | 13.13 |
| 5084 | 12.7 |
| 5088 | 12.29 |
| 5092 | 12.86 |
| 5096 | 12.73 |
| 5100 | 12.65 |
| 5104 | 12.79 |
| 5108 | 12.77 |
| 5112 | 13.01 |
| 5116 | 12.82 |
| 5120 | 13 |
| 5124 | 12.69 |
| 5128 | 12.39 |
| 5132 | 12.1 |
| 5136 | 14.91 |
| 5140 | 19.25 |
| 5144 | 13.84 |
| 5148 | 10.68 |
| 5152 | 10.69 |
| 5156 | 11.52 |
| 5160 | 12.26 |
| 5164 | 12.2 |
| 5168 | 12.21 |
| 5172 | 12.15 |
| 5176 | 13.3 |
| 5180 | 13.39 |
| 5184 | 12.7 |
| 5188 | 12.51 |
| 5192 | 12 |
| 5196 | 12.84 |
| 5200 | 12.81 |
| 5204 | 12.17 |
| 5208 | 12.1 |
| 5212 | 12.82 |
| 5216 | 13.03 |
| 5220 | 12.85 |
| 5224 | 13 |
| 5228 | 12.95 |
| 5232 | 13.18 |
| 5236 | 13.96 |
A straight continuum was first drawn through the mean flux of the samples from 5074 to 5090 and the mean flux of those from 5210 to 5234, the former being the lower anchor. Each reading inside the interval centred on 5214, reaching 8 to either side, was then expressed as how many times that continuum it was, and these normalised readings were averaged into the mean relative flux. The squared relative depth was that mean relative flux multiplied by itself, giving 0.96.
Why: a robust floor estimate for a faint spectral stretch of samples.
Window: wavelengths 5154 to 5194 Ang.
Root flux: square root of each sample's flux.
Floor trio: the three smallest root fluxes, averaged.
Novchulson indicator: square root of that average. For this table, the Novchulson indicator 1.86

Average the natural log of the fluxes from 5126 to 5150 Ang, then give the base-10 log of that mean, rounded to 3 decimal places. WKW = 0.417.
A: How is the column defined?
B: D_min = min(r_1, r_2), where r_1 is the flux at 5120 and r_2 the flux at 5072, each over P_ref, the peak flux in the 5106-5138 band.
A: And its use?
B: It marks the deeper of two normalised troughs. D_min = 0.860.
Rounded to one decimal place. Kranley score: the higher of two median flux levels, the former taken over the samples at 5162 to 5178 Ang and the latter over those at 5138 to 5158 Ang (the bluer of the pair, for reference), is 12.2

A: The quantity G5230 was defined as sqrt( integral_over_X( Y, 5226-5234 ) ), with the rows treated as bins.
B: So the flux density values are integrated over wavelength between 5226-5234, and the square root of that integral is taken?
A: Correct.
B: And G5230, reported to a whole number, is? 10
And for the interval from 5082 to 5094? 12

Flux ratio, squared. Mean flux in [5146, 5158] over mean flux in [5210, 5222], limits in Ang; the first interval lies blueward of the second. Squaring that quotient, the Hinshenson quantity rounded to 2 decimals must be 0.72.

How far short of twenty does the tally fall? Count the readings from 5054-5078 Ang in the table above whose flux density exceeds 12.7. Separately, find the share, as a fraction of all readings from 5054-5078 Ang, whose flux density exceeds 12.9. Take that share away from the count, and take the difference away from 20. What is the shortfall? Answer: 14.2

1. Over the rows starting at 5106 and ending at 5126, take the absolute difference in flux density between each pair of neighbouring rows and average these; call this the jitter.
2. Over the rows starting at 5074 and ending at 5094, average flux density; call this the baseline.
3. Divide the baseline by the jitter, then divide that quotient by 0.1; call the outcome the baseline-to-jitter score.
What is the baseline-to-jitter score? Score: 555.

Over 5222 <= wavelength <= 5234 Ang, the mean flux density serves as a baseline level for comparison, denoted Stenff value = 13.0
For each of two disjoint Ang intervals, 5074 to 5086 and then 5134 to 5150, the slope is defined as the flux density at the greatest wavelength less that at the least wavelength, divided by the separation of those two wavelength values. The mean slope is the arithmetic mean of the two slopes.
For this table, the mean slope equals -0.19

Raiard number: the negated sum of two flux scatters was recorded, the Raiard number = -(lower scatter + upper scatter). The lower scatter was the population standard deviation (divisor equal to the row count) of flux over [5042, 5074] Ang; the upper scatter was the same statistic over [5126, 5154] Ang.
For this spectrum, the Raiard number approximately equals -3.0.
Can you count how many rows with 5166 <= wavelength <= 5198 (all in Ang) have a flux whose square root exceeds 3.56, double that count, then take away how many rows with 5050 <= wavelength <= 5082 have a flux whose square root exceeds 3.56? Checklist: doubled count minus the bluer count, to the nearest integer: 0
